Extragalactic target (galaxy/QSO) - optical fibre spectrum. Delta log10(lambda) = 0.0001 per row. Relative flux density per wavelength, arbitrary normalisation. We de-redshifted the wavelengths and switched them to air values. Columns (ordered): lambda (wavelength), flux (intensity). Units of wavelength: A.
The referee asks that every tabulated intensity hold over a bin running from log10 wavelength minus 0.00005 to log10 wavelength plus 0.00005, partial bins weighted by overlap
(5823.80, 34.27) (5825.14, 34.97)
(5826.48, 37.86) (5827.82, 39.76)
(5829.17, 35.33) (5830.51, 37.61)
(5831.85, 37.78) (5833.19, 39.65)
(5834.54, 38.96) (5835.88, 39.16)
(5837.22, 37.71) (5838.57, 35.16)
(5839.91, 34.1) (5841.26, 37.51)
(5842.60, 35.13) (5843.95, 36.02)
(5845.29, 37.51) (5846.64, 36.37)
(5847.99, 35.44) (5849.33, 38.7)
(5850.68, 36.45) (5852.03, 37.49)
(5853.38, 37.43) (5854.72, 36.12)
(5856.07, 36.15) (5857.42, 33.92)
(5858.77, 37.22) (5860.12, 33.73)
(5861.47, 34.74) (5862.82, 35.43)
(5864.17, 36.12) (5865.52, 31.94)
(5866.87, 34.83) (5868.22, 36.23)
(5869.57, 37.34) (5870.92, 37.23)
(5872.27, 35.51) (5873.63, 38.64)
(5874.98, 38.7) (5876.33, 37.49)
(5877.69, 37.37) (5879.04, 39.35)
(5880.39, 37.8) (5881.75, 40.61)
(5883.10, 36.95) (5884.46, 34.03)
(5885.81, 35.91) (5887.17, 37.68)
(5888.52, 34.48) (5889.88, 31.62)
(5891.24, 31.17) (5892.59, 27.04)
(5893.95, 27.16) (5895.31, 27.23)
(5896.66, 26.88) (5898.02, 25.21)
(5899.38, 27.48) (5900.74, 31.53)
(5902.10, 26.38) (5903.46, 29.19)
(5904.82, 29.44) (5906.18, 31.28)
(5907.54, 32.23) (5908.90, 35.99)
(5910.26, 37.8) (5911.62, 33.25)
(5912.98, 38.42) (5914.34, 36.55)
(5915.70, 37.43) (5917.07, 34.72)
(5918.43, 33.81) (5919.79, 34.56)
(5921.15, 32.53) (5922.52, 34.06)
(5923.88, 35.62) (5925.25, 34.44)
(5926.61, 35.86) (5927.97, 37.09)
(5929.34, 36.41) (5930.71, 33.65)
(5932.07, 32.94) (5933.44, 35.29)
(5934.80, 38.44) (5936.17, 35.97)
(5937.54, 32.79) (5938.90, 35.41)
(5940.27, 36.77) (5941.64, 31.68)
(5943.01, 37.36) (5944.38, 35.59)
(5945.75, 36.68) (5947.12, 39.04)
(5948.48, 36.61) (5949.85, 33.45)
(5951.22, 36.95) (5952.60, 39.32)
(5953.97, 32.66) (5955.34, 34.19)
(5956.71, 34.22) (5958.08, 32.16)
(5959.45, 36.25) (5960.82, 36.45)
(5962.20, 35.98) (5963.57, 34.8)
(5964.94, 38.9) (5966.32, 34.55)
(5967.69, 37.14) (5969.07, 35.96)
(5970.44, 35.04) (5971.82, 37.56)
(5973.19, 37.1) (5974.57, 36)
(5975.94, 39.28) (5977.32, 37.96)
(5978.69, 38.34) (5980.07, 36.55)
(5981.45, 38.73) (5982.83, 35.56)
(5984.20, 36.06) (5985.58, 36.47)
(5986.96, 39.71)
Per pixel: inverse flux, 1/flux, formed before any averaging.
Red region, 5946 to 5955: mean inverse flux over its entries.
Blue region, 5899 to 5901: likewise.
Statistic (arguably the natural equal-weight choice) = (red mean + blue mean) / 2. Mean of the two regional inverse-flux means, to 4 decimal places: 0.0309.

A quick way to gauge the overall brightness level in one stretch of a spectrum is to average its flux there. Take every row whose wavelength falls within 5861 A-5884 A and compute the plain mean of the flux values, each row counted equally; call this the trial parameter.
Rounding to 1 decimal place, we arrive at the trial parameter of 36.8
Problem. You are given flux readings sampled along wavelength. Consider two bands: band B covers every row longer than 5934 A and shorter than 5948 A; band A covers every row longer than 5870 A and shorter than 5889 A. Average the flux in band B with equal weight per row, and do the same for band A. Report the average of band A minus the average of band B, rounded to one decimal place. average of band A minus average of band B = 1.3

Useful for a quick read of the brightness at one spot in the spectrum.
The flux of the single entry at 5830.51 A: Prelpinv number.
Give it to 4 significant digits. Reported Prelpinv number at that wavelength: 37.61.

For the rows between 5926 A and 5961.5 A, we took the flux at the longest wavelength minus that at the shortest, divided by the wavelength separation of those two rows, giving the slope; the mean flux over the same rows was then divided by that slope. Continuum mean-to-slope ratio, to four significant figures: 2059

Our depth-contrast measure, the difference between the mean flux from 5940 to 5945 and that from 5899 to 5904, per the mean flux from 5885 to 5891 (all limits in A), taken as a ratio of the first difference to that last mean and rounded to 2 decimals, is 0.19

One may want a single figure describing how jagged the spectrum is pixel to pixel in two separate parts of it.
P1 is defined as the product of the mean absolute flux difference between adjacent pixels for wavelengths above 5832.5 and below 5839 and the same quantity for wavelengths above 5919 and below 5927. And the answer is 1.9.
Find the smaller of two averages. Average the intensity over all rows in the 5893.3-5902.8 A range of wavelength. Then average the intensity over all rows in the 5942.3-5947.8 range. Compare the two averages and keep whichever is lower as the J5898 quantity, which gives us 27.4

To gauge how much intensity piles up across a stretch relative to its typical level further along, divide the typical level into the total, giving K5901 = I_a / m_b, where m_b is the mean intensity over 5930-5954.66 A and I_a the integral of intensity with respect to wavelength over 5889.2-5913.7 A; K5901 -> 21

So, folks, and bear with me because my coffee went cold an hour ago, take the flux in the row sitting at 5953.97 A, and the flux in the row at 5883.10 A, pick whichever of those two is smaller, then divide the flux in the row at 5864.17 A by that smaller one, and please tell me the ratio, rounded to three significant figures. 1.11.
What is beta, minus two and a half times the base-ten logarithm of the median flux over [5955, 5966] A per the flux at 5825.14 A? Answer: -0.01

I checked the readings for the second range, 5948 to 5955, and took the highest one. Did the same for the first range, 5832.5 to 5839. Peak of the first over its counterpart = 1.01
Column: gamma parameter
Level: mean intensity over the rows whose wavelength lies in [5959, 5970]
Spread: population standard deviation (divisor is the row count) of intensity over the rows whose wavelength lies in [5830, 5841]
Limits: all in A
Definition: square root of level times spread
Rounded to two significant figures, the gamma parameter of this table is 8.1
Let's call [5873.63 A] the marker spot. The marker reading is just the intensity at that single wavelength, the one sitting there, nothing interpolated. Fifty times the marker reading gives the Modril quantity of 1932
